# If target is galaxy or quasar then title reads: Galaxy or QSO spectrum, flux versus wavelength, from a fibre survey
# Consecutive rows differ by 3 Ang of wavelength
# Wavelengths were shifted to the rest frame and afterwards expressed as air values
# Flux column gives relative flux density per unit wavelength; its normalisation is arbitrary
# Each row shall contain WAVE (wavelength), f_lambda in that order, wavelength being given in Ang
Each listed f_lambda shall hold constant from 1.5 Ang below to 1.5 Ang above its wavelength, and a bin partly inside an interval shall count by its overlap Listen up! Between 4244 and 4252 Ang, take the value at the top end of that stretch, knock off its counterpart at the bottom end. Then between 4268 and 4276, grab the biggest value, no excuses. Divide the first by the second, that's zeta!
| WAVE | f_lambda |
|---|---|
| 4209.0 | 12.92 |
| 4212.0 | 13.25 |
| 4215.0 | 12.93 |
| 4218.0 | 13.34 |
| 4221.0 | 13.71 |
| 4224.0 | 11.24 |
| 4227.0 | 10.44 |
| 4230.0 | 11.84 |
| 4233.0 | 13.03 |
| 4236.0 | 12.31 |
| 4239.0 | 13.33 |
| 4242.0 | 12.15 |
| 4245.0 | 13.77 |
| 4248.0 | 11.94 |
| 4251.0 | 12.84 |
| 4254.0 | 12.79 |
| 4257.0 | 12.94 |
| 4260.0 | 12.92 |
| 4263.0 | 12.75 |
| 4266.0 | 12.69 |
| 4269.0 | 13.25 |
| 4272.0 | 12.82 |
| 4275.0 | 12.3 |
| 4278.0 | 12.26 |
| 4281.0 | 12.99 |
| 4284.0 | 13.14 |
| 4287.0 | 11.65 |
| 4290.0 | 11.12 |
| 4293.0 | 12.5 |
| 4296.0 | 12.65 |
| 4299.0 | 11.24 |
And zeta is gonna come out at -0.07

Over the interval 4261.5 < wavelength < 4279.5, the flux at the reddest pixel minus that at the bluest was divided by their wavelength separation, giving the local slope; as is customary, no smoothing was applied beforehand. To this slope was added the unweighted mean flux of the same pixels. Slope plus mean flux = 12.6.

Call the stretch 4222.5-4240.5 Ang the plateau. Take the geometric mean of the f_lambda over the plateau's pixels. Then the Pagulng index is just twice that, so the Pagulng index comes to 24.0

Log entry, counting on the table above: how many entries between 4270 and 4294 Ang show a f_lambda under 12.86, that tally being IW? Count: 6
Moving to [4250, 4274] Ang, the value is 5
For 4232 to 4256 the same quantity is 5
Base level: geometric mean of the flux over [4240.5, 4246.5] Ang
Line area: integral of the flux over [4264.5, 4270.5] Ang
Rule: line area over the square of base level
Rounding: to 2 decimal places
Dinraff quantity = 0.47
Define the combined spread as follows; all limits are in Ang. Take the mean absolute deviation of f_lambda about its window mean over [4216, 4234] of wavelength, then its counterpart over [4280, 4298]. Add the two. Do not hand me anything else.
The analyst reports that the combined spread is 1.73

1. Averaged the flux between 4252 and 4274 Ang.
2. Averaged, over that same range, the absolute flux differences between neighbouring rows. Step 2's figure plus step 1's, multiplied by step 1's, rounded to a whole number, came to 169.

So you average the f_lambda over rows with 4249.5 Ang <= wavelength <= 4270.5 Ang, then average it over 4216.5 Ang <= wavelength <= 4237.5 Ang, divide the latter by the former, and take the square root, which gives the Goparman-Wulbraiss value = 0.98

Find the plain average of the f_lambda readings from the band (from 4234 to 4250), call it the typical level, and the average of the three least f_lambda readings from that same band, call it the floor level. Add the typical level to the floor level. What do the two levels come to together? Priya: 24.8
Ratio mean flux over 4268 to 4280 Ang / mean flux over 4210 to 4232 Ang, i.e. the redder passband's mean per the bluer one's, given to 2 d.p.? 1.02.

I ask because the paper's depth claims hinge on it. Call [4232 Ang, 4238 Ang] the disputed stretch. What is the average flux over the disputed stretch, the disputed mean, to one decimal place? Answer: 12.7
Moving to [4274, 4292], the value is 12.2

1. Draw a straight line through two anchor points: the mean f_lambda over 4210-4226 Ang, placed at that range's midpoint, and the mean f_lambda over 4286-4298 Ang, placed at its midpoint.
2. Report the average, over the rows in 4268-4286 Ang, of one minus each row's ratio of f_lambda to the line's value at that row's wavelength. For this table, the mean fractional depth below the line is -0.05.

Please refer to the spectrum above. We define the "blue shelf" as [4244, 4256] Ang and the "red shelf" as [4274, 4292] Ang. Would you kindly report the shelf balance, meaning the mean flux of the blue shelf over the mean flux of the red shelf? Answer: 1.05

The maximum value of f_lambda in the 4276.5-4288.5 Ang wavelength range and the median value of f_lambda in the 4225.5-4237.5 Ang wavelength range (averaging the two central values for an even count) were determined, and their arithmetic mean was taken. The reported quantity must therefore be 12.6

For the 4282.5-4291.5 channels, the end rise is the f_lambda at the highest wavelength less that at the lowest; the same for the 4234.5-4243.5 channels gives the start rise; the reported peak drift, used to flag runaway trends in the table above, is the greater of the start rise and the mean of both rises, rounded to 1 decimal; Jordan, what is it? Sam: -0.2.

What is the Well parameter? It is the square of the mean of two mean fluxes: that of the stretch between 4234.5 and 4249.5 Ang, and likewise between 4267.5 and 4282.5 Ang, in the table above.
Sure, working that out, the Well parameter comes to 162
